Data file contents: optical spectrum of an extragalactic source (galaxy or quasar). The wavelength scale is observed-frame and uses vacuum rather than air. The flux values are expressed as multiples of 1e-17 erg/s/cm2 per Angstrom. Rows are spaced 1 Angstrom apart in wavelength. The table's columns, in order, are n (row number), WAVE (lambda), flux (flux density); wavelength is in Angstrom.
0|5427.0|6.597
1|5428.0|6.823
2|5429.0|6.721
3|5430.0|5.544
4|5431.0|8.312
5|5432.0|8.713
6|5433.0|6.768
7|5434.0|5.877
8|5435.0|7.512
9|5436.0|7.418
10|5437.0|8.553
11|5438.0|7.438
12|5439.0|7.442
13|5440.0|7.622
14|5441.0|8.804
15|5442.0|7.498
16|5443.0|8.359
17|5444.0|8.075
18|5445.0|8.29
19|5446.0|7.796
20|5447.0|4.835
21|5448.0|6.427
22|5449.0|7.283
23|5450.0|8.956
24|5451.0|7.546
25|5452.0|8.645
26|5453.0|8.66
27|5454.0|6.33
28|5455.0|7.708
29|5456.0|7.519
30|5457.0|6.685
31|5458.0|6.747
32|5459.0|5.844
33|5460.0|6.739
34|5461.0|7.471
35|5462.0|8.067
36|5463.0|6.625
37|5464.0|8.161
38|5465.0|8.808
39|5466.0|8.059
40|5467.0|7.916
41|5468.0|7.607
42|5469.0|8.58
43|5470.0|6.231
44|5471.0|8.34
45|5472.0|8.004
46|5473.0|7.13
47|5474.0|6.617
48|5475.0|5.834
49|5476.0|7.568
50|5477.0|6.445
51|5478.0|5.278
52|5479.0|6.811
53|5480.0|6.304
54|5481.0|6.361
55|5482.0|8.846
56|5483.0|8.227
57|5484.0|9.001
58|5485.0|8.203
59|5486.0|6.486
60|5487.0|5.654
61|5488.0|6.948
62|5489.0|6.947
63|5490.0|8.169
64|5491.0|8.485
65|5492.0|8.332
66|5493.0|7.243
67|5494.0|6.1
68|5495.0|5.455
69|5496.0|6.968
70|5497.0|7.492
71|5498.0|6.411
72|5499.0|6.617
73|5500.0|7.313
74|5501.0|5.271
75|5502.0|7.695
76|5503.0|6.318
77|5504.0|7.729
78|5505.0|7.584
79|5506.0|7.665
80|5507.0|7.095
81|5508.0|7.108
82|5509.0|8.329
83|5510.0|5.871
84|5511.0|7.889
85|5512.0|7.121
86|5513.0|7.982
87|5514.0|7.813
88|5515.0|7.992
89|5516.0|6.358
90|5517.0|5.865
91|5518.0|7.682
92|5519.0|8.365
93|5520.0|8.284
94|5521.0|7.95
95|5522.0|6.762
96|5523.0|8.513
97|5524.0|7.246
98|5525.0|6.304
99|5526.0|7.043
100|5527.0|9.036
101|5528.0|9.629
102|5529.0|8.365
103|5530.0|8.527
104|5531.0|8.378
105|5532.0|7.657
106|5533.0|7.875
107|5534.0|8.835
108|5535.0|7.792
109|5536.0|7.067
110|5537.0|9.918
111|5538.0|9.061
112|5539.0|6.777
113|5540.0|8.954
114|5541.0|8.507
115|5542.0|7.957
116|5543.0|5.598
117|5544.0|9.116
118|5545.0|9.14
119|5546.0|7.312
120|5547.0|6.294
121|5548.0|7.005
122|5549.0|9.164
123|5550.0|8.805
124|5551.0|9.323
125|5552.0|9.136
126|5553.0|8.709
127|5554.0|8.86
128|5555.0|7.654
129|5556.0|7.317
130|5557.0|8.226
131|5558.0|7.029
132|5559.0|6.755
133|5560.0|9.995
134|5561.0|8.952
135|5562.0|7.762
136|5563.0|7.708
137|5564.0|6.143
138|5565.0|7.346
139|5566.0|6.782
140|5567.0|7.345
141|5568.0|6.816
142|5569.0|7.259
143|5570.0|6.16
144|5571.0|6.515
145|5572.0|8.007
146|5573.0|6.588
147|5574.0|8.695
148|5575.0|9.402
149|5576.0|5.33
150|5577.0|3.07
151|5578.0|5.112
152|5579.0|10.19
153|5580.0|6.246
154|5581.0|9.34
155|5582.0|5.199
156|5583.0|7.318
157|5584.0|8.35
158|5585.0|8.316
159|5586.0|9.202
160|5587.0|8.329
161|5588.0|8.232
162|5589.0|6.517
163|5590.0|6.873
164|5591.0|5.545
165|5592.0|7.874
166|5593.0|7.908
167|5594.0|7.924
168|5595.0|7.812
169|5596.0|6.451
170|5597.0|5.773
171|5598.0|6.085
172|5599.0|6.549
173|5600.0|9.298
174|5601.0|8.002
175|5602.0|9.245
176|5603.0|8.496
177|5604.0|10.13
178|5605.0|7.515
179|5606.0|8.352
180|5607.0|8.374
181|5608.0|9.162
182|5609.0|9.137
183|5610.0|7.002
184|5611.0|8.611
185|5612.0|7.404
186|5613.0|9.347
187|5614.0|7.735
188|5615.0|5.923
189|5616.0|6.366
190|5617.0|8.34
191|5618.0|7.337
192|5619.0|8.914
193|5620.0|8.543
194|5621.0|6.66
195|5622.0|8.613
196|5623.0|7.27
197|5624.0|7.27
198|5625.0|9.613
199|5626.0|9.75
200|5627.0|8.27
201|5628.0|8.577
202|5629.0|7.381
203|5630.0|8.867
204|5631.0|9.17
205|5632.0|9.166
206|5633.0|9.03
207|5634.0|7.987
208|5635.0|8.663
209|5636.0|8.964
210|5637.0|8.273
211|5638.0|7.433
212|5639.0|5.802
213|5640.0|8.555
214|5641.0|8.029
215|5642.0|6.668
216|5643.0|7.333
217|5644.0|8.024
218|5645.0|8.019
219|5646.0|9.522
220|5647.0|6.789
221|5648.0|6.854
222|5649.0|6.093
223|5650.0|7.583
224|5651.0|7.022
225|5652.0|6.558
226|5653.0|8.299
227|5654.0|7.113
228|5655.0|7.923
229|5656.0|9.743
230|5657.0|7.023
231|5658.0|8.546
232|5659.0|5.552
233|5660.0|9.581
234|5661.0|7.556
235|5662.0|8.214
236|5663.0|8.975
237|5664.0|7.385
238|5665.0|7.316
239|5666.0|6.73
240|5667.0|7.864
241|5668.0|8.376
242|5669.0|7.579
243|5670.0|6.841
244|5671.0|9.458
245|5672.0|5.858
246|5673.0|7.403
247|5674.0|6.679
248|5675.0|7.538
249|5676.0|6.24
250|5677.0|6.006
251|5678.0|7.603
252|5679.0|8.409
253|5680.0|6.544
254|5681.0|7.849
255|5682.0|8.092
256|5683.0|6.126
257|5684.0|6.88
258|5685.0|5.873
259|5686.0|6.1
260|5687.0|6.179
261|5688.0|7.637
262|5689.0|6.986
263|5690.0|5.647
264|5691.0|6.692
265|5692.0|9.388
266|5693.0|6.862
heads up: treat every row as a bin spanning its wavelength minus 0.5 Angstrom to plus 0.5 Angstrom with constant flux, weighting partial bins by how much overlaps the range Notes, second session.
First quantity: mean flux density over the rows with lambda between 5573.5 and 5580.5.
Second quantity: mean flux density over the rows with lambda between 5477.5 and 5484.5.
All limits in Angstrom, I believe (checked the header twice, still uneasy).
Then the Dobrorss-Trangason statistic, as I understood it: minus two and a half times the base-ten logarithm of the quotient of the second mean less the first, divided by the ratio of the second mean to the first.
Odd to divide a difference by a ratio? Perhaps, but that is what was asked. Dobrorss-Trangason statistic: 1.1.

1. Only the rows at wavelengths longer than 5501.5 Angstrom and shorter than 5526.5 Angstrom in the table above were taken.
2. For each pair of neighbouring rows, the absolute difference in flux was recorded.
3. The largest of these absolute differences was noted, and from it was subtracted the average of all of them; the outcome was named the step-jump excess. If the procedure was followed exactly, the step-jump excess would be 1.5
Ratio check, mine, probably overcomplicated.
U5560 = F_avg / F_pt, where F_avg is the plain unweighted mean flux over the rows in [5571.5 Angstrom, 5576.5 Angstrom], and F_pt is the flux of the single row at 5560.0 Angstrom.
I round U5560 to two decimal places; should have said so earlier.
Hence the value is 0.76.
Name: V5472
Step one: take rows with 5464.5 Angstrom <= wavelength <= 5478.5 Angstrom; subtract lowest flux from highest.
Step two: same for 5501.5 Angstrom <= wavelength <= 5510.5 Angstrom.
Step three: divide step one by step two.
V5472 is 1.4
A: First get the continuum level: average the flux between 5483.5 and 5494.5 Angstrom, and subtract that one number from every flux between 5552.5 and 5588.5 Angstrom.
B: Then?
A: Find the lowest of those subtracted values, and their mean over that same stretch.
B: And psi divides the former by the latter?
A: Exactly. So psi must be -47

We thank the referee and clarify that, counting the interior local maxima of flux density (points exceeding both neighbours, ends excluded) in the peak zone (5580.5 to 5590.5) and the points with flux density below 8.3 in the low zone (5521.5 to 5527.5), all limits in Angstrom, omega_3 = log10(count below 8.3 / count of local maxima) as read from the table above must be 0.30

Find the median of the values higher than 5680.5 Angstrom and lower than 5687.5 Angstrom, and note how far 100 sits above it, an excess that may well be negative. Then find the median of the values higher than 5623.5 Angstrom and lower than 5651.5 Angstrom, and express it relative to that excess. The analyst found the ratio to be 0.086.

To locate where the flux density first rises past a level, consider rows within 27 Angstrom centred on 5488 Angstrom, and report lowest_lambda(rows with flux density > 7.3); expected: 5476.0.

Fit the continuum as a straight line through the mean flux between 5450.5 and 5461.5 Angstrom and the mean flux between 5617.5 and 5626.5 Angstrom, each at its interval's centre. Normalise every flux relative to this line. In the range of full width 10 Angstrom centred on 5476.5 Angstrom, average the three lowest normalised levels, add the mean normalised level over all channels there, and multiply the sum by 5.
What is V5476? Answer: 8.4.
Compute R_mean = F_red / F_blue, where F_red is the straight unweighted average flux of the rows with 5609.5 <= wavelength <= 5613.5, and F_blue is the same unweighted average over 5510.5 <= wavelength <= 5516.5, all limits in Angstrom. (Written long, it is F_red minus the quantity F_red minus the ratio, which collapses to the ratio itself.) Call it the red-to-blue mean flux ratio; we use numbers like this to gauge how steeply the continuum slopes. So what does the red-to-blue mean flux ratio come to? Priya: 1.08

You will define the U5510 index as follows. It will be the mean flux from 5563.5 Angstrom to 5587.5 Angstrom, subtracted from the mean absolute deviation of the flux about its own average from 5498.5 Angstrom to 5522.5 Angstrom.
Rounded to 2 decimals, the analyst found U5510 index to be -6.51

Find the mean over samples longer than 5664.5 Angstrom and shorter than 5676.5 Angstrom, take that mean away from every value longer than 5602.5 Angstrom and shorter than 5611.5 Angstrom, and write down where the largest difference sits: 5604.0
